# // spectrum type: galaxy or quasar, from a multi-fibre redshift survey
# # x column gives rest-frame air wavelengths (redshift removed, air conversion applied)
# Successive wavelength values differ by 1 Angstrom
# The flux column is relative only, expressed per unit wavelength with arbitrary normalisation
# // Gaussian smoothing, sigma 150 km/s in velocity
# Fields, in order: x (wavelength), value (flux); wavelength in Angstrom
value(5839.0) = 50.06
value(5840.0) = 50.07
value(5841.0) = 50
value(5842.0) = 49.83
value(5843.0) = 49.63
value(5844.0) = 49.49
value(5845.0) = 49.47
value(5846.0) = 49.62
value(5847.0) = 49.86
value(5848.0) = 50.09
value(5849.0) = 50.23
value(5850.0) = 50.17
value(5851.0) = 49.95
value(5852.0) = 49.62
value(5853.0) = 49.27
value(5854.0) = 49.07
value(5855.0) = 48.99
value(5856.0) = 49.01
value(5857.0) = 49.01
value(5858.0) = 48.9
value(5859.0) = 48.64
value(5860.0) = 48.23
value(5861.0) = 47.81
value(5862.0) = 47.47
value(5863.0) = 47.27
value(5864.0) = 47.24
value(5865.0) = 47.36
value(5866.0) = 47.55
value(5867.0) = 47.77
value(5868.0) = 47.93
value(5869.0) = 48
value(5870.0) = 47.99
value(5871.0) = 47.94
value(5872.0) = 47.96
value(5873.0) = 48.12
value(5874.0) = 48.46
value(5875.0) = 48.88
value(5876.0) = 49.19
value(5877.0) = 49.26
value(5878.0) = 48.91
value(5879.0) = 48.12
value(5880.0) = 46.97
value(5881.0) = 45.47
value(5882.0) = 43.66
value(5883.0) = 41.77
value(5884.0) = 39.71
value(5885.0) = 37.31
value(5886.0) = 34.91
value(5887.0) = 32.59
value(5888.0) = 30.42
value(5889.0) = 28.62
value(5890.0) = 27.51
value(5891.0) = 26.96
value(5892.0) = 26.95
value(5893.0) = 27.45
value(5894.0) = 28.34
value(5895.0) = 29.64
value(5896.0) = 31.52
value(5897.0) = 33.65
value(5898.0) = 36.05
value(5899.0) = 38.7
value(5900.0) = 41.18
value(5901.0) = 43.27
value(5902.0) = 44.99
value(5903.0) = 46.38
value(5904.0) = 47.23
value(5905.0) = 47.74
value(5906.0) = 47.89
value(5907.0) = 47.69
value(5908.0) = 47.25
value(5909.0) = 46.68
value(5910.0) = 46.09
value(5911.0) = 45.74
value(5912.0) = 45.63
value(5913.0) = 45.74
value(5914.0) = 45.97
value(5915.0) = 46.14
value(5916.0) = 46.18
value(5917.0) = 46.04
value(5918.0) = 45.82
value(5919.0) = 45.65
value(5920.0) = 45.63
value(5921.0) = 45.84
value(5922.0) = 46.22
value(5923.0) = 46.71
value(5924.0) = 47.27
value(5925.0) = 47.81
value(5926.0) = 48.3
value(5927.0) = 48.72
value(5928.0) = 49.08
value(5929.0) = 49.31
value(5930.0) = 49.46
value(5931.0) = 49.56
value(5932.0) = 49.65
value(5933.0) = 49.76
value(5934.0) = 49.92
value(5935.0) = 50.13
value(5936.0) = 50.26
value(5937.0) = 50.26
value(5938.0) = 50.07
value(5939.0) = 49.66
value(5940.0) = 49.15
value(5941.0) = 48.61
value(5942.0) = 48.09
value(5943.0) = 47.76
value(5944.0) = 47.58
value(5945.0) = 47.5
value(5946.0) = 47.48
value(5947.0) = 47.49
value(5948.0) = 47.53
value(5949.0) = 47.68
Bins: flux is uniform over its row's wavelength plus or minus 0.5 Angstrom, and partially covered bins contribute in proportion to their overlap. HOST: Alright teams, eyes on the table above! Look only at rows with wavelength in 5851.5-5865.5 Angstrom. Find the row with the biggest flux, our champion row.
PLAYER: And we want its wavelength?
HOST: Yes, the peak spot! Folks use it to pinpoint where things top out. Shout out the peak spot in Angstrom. 5852.0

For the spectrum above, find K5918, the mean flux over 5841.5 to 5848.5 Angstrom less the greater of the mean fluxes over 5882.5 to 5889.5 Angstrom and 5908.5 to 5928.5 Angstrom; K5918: 3.1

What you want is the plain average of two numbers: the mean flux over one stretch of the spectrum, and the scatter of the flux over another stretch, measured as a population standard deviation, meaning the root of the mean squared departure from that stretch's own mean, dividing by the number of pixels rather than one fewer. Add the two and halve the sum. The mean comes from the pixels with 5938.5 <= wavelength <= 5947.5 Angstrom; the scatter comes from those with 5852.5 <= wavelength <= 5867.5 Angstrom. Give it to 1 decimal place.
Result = 24.4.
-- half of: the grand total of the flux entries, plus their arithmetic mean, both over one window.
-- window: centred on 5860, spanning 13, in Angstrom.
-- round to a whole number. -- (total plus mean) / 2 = 337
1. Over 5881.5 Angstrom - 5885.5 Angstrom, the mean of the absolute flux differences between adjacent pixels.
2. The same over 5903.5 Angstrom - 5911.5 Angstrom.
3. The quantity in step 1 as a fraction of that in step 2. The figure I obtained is 5.3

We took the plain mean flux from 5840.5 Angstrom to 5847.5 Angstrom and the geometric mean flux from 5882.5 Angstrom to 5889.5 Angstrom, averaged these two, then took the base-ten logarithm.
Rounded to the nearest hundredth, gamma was 1.63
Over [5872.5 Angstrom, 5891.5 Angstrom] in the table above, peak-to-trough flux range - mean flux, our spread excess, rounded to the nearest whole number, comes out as -19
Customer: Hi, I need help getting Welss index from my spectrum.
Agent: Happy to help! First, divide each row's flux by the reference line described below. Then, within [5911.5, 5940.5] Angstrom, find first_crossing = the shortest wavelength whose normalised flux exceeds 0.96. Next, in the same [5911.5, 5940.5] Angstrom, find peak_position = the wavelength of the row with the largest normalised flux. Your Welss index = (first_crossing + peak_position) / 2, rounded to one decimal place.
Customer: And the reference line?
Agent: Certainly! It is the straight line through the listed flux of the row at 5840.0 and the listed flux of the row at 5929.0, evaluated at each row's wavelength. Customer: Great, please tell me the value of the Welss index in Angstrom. 5931.0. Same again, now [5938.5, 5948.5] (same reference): 5939.0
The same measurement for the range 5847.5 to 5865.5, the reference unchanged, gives 5848.5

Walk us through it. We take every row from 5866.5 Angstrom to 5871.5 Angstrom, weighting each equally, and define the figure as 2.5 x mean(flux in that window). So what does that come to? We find 120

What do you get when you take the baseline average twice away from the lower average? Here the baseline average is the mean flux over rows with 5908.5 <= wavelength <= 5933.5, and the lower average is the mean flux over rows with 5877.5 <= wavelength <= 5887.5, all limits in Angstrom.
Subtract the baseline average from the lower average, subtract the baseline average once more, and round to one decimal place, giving -52.4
